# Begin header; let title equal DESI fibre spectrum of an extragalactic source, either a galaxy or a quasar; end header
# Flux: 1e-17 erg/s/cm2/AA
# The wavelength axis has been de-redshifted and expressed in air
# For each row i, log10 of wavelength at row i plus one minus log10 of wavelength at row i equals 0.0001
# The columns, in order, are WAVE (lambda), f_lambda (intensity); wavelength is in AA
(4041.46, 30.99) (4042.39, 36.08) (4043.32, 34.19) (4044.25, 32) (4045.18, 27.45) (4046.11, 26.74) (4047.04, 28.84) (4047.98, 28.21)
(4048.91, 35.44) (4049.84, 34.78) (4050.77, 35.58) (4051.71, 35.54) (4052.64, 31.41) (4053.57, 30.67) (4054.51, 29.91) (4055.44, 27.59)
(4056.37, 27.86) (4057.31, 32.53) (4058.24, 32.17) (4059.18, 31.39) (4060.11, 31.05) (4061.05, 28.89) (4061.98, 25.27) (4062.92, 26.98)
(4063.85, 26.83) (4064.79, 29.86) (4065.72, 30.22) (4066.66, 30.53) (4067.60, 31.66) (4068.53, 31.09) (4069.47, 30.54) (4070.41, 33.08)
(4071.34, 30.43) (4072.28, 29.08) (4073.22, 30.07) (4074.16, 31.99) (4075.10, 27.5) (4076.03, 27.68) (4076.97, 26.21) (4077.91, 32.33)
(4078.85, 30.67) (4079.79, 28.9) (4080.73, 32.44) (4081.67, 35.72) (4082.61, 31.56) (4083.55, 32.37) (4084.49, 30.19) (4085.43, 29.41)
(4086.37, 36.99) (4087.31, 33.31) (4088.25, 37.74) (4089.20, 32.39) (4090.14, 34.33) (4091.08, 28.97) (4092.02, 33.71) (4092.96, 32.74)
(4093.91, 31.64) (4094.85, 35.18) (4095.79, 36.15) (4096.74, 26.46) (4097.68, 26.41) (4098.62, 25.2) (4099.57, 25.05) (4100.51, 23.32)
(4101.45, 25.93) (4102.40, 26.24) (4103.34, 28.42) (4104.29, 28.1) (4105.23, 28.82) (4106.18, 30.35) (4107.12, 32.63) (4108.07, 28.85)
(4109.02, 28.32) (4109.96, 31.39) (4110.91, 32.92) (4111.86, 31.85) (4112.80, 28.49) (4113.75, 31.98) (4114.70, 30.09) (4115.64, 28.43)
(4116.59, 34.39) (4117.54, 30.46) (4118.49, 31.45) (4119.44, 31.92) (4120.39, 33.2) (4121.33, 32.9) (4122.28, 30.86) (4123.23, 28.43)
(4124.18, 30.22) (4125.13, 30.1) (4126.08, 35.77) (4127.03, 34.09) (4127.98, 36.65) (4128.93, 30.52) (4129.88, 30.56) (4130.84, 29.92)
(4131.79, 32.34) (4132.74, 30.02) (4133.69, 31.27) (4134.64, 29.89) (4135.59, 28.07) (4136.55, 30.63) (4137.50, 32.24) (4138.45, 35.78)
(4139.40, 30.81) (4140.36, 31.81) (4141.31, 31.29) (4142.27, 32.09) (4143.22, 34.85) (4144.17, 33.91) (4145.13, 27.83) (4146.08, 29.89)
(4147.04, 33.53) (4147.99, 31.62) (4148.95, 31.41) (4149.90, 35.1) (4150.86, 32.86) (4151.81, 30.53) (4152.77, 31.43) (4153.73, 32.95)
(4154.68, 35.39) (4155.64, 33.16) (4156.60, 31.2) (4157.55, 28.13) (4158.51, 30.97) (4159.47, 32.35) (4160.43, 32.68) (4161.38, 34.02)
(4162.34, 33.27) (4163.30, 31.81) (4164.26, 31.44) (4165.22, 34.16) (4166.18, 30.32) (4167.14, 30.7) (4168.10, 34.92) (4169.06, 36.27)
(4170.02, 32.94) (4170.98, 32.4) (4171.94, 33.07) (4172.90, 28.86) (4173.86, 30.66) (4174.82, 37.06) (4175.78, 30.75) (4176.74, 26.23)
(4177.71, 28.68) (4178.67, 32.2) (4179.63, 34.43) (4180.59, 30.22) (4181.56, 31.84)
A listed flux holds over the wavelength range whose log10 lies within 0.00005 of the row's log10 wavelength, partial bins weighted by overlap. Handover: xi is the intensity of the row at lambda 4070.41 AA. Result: 33.08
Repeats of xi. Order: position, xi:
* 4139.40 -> 30.81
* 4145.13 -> 27.83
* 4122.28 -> 30.86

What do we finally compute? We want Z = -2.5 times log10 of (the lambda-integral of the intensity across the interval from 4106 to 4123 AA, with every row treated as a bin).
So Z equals -6.81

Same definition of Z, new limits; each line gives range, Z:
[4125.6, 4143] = -6.86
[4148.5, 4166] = -6.88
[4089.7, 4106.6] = -6.74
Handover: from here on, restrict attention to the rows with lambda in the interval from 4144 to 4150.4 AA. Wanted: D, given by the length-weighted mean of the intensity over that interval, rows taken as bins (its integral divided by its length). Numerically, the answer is 31.8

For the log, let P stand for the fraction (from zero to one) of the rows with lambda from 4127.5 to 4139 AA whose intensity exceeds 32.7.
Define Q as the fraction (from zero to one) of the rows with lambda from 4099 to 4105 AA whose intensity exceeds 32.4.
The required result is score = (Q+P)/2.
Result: 0.08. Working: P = 0.17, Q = 0.00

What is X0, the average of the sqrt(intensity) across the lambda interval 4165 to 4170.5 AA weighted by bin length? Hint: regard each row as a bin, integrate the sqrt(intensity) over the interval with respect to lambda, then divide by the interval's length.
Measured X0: 5.75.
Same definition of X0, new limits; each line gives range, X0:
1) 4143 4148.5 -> 5.63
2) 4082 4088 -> 5.71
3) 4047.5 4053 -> 5.78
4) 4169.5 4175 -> 5.68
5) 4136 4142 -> 5.65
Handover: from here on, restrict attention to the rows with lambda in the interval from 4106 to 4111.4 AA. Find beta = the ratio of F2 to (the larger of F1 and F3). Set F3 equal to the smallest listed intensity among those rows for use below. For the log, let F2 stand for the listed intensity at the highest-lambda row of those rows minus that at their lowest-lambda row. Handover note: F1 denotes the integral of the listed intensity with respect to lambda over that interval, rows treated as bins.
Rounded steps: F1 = 166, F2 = 2.6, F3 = 28.32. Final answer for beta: 0.02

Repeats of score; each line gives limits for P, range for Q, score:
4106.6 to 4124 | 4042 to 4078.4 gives 0.21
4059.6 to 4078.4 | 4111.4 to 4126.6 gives 0.15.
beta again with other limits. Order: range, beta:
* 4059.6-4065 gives -0.01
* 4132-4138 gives 0.01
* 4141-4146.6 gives -0.01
